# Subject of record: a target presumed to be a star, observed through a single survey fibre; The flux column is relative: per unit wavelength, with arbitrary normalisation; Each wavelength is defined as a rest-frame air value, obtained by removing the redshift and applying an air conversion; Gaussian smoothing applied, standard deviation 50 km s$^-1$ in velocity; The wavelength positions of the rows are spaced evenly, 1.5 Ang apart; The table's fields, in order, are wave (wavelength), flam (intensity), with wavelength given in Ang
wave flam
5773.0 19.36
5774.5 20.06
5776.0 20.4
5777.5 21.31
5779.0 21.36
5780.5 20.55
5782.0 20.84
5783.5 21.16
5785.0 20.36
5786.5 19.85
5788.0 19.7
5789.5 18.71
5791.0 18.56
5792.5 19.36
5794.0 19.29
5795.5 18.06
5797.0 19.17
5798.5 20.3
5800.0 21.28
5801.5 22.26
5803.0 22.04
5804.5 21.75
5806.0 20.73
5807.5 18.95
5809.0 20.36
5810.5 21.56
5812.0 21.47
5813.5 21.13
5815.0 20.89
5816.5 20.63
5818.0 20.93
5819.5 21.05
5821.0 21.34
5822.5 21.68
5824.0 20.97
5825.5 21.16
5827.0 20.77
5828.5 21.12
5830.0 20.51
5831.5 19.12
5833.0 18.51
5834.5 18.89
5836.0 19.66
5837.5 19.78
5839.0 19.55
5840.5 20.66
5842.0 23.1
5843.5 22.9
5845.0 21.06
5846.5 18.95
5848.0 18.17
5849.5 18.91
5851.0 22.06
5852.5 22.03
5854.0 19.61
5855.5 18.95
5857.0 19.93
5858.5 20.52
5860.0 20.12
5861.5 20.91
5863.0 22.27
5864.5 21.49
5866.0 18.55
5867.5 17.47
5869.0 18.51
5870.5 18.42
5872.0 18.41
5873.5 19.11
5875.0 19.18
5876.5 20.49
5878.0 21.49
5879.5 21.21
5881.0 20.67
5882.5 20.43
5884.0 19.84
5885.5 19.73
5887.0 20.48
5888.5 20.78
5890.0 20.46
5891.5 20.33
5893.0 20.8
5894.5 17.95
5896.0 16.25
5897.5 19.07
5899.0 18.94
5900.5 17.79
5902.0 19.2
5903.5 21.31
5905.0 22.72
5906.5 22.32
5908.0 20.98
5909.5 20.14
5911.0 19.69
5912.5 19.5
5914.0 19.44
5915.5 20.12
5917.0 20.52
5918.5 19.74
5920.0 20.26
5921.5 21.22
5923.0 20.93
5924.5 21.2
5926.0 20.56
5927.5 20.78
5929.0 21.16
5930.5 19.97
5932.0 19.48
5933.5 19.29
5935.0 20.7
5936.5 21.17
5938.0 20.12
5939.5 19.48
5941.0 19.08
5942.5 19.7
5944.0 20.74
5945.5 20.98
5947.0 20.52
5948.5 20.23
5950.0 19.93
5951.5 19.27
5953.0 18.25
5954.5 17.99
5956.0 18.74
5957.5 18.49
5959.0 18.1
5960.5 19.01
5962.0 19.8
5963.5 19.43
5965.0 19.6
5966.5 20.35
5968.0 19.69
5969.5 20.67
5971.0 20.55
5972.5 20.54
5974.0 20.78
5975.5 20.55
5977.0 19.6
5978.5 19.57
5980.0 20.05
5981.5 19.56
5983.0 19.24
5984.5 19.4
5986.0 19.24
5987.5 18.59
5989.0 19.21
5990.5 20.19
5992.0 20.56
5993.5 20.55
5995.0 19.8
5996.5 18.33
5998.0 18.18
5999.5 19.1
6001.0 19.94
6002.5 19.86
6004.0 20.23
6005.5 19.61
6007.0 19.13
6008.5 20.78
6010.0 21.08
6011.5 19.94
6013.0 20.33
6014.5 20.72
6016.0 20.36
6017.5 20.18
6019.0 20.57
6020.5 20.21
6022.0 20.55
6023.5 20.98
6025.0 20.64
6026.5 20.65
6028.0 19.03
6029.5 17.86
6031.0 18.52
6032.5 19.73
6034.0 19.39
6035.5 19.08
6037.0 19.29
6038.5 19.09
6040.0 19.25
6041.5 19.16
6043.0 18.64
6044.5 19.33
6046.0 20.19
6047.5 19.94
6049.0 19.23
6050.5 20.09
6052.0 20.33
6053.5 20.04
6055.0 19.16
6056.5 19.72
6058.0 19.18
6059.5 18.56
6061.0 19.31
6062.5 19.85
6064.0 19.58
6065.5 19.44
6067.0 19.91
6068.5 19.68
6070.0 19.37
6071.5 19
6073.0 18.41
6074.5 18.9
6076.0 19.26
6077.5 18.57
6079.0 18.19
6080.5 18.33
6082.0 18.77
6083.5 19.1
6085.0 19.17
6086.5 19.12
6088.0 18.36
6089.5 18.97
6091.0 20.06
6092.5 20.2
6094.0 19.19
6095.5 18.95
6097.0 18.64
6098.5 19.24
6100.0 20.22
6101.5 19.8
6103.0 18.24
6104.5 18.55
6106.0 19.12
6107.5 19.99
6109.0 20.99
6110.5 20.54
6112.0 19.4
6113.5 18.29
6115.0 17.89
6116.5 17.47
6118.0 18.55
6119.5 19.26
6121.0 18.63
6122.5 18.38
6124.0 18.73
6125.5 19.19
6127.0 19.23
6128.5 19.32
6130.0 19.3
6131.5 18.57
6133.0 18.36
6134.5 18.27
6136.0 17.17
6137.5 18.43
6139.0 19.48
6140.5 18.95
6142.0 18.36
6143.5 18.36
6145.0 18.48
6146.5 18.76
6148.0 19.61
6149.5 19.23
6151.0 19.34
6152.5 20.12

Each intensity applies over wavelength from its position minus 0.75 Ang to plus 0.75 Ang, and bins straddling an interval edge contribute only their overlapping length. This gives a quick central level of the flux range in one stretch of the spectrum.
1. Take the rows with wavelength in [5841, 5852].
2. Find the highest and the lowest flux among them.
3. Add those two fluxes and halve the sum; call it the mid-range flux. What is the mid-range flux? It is 20.6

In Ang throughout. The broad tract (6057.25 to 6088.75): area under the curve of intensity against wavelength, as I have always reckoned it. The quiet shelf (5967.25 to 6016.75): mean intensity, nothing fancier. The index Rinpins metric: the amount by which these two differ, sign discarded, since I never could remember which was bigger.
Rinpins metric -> 580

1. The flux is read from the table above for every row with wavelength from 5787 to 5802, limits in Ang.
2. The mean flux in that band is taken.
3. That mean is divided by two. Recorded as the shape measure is 9.8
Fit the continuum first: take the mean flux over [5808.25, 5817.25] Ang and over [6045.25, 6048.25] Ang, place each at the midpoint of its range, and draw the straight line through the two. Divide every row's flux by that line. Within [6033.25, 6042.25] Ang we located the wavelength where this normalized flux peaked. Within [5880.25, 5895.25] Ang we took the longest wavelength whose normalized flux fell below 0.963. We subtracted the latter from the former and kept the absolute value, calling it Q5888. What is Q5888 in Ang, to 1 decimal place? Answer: 139.5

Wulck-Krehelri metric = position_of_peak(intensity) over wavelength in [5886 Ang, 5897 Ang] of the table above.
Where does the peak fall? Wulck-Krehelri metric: 5893.0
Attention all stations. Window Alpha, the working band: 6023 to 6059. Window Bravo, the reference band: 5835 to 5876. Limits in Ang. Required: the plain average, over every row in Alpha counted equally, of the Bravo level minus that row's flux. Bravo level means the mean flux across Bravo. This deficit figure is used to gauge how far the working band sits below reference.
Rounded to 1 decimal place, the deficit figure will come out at 0.5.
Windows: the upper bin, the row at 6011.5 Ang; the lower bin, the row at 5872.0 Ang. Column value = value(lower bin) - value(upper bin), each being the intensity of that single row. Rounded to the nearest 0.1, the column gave -1.5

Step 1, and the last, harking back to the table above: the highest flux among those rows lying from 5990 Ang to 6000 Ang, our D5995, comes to 20.56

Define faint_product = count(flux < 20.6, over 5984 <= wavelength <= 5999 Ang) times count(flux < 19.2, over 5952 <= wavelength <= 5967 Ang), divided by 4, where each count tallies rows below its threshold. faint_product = 15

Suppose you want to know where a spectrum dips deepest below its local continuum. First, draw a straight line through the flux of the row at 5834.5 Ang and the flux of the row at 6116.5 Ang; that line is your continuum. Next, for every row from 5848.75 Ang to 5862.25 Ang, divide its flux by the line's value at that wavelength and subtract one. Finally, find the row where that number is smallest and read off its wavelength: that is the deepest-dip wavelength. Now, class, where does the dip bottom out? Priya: 5849.5 Ang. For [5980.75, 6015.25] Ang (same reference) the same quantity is 5998.0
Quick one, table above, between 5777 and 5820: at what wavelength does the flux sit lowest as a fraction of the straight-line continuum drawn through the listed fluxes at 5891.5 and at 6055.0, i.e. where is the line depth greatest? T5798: 5795.5 Ang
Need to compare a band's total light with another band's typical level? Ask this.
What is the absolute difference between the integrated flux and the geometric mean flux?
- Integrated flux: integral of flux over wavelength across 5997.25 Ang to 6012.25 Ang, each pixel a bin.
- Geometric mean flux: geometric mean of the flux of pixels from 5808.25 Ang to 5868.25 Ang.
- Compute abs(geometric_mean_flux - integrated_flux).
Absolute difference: 276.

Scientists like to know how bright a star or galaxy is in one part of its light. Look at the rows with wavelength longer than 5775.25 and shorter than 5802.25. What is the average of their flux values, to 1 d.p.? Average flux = 20.1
